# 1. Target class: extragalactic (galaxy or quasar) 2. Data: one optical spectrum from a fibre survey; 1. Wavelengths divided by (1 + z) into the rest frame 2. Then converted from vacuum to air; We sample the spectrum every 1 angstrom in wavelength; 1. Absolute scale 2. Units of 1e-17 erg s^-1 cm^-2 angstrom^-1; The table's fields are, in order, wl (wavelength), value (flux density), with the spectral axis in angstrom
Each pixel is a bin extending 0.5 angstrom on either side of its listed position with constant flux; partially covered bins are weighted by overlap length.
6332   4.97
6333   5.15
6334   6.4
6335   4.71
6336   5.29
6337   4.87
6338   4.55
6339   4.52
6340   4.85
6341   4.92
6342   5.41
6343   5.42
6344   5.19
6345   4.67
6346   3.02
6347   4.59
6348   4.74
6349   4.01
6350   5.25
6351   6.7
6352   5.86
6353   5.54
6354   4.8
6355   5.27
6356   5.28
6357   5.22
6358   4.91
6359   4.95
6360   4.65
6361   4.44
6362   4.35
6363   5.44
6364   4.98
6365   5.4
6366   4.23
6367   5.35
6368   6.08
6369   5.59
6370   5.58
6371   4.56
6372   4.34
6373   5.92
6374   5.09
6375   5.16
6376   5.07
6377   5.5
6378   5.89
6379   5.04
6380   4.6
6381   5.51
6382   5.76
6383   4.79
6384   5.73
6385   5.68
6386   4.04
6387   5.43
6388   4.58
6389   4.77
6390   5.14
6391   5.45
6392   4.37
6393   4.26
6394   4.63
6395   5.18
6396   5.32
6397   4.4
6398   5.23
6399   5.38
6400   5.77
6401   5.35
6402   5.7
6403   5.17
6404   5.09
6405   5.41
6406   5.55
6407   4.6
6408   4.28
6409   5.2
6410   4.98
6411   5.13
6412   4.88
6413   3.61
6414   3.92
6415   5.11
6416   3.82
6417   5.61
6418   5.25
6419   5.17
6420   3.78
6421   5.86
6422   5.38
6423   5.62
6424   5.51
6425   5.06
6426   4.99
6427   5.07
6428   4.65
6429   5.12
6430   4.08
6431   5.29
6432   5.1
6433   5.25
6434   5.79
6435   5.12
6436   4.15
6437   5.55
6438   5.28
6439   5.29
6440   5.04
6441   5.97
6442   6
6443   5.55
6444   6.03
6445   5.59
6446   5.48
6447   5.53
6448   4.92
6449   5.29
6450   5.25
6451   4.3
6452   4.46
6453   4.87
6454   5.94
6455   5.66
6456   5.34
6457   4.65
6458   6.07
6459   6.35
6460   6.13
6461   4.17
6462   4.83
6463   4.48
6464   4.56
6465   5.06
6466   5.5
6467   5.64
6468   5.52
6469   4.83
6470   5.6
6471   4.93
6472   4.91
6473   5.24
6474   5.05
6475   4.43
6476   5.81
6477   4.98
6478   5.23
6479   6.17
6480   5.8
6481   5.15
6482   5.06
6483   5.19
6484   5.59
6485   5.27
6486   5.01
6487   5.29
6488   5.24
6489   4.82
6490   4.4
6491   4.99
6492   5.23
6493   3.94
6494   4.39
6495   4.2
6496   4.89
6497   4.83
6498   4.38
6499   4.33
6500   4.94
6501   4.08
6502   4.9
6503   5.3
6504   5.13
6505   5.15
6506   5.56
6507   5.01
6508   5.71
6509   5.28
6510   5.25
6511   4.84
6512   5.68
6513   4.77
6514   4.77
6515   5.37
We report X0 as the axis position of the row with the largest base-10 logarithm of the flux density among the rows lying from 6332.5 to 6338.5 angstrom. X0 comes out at 6334 angstrom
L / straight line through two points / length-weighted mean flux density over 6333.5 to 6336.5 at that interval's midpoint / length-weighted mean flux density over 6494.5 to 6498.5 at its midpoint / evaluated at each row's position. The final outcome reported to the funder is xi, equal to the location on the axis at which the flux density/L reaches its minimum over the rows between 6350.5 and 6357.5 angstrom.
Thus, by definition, 6354 angstrom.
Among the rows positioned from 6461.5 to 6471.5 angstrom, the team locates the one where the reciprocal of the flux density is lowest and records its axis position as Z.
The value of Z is 6467 angstrom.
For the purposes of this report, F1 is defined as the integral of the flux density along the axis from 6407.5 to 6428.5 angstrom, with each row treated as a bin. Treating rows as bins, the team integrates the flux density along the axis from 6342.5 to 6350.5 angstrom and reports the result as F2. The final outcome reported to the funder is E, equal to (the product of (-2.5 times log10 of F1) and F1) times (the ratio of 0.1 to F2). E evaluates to -1.4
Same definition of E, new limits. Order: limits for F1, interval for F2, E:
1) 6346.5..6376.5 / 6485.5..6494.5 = -1.9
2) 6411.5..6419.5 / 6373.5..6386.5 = -0.2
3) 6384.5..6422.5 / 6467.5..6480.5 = -1.6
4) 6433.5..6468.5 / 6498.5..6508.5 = -2.1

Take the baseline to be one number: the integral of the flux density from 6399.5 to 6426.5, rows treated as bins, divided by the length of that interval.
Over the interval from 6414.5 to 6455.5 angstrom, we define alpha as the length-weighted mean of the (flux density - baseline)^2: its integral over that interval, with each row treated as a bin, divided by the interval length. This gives 0.34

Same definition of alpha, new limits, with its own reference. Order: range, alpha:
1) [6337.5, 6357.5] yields 0.52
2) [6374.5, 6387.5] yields 0.31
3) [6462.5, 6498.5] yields 0.24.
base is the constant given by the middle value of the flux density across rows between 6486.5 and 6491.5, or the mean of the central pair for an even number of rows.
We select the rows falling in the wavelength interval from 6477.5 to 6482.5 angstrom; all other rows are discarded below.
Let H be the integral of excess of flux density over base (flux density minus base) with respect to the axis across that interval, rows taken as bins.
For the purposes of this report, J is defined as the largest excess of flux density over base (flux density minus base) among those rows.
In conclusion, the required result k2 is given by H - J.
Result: 1.3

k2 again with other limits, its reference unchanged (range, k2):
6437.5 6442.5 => 1.6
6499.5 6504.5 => -0.9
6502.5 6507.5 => 0.6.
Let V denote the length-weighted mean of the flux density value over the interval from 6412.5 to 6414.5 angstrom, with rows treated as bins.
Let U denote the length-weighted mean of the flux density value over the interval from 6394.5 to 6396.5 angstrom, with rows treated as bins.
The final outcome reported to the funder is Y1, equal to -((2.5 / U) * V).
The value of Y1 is -1.79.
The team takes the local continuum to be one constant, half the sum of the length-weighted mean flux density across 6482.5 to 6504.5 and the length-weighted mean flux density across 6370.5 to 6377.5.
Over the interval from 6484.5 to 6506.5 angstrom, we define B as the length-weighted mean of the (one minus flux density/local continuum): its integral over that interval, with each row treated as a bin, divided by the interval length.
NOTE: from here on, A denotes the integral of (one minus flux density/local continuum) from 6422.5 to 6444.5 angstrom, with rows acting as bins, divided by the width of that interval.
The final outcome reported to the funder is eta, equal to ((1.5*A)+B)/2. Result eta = -0.030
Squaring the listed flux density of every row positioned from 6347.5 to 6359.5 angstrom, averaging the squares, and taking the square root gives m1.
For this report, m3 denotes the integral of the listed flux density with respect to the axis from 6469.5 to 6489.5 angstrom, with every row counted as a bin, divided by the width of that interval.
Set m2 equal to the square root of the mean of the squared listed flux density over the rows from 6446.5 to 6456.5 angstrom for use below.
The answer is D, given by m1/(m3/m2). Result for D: 5.19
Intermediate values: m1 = 5.25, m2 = 5.18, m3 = 5.24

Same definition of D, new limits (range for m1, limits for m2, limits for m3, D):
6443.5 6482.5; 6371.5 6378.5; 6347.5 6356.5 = 5.31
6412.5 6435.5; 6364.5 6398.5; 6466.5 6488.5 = 4.88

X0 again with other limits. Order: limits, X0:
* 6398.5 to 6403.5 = 6400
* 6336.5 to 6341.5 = 6341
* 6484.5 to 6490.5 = 6487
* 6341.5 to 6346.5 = 6343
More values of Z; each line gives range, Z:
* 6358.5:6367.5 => 6363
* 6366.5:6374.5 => 6368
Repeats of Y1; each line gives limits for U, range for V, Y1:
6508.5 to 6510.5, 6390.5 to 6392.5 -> -2.33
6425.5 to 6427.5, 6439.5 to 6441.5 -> -2.74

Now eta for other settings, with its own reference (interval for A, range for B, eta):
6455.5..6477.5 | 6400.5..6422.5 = -0.032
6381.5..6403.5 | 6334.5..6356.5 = -0.022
